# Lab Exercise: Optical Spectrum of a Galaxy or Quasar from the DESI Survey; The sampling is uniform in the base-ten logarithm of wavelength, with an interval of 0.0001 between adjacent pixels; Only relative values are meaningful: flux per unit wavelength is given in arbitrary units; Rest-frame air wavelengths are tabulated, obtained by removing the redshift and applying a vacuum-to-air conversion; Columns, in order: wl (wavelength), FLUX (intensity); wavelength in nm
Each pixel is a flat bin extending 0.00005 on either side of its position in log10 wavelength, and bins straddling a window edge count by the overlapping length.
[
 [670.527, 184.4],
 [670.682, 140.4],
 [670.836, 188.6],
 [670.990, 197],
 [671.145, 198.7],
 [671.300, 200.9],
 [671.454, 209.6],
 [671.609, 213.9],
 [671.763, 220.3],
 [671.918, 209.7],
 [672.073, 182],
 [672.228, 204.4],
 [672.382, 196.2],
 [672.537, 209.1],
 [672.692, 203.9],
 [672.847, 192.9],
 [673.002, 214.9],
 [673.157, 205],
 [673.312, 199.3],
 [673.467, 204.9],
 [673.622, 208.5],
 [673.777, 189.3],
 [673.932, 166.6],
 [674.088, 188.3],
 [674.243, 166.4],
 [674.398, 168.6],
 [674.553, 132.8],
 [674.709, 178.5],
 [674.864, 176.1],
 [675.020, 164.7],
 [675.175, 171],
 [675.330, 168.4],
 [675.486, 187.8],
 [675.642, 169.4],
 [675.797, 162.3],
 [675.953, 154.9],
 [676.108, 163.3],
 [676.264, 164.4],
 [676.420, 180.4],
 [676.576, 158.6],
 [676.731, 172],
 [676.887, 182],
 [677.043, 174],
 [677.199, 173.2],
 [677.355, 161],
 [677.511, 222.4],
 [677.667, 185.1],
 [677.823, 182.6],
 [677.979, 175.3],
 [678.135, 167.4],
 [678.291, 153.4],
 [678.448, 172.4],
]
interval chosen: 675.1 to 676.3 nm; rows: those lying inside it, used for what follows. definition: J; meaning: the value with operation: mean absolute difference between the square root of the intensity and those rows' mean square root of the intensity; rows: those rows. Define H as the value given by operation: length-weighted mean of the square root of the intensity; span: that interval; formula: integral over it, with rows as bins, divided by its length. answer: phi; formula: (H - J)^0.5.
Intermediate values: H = 13.0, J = 0.25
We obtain 3.56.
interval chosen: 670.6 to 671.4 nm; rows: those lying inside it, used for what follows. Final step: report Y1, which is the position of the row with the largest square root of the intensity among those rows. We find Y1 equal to 671.300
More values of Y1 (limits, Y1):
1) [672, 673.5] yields 673.002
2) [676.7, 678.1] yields 677.511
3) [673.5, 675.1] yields 673.622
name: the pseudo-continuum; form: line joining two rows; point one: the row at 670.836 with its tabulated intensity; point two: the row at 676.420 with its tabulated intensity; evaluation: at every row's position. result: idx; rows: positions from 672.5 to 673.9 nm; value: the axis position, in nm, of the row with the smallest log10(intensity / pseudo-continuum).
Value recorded 673.777 nm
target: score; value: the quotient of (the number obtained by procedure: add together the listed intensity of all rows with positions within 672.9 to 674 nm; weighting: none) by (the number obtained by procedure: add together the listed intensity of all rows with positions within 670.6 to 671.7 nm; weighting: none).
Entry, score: 1.03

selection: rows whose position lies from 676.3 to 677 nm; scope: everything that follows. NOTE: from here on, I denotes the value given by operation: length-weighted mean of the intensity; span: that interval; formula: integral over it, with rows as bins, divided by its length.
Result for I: 173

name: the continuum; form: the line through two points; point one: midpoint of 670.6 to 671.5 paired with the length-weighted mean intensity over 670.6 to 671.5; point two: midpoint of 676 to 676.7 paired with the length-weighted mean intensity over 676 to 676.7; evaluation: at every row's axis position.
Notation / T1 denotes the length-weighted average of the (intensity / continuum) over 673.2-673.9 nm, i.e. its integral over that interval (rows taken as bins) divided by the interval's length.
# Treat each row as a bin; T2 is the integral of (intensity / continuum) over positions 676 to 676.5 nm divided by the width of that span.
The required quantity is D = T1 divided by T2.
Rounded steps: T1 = 1.11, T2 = 1.01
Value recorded 1.11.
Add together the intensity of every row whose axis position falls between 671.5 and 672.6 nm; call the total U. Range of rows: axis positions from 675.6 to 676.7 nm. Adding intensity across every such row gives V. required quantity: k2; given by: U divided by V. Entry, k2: 1.24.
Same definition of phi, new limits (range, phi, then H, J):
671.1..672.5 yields 3.74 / 14.3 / 0.30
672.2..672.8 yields 3.76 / 14.2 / 0.13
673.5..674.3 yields 3.62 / 13.6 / 0.51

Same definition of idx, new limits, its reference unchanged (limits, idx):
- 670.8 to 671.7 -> 670.836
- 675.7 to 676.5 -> 675.953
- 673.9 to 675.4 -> 674.553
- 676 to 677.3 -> 676.576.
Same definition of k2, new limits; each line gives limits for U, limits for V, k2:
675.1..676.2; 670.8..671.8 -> 0.82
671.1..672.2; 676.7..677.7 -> 1.13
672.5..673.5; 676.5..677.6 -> 1.15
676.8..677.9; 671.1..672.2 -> 0.89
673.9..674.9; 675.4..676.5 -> 1.00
